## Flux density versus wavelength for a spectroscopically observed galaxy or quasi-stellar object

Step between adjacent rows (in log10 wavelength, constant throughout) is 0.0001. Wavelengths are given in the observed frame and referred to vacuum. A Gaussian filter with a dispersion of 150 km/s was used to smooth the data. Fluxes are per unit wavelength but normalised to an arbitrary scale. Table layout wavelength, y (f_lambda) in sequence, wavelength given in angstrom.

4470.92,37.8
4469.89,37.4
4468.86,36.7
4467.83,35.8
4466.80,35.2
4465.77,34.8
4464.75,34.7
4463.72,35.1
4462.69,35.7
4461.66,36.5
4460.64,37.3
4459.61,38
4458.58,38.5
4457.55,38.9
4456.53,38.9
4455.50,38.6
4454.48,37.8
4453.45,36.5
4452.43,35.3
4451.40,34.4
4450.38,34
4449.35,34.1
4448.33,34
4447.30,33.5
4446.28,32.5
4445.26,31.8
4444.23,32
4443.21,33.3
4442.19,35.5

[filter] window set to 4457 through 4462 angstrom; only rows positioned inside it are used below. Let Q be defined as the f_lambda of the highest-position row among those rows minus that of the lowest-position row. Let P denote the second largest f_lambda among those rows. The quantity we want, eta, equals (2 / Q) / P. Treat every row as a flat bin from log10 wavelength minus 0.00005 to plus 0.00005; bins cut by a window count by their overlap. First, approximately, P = 38.5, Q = -2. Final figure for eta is -0.02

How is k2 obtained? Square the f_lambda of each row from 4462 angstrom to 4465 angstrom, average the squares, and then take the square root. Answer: 35.2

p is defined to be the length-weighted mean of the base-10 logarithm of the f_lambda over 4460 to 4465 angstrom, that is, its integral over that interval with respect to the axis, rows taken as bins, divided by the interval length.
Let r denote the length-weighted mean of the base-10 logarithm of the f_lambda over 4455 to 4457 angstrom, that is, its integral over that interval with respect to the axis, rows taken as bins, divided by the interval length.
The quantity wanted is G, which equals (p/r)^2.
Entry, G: 0.96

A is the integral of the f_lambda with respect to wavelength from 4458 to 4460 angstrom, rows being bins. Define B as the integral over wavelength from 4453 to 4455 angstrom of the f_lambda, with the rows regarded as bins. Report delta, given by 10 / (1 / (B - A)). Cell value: -19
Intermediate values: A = 76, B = 74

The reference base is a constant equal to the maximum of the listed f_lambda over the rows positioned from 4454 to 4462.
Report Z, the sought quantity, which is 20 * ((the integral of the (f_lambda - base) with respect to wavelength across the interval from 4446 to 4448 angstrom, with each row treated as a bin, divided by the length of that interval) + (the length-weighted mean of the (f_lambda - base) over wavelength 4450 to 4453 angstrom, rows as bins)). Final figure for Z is -200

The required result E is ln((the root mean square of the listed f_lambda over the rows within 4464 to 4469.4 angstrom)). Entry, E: 3.57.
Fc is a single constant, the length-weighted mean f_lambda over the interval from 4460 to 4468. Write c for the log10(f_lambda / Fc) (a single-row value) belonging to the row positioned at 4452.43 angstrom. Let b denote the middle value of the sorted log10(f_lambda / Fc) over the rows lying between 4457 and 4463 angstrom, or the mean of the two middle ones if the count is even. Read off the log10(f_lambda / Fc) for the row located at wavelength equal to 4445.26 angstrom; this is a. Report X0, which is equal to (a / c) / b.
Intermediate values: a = -0.05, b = 0.023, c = -0.005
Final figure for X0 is 463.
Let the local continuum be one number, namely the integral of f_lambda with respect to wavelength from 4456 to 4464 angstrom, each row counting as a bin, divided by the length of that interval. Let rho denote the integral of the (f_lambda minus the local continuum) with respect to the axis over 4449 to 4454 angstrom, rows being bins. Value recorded -12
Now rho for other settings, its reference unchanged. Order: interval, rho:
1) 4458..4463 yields -1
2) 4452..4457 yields 0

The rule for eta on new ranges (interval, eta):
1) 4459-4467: -0.02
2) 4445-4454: 0.01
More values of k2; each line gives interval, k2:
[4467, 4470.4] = 36.6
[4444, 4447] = 32.1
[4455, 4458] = 38.8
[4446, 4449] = 33.3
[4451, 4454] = 35.4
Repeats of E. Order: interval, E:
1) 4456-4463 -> 3.63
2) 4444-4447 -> 3.47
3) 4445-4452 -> 3.51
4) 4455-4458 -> 3.66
